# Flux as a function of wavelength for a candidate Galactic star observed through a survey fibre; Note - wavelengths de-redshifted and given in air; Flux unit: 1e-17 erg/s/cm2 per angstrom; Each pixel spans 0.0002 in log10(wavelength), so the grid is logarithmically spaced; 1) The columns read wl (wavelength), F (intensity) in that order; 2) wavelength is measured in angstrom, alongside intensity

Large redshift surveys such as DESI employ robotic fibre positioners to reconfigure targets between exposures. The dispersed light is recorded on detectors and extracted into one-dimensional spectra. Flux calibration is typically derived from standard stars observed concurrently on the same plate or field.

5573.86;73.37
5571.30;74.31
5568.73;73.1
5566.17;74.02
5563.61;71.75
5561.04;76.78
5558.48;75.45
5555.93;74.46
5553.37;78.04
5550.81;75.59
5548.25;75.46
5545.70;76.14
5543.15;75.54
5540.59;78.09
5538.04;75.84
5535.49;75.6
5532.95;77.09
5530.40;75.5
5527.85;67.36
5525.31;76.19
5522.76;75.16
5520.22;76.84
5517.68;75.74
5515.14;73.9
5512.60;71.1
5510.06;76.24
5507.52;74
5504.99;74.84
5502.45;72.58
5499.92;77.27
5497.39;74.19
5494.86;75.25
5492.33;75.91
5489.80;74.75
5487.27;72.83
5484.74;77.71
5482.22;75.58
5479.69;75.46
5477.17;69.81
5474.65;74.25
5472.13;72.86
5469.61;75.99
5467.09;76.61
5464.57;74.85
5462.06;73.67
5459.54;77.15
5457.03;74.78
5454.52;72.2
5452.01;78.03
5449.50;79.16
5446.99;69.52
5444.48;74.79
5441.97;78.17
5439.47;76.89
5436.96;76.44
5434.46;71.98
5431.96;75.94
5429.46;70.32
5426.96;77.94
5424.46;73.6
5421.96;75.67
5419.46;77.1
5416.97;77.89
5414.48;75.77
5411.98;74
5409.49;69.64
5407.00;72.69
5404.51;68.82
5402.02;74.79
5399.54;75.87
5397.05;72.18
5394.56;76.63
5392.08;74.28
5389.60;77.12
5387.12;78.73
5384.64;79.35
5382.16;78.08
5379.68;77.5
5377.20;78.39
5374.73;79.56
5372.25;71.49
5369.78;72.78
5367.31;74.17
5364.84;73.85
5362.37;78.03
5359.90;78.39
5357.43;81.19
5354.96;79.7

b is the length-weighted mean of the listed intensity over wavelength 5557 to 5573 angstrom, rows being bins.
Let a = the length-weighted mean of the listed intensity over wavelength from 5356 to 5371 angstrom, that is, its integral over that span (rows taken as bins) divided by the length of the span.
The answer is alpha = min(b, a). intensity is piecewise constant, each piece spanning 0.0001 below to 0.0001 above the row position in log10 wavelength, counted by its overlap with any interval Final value 74.3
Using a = 76.4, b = 74.3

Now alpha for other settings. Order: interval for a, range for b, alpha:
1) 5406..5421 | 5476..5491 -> 74.4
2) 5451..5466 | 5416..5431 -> 75.1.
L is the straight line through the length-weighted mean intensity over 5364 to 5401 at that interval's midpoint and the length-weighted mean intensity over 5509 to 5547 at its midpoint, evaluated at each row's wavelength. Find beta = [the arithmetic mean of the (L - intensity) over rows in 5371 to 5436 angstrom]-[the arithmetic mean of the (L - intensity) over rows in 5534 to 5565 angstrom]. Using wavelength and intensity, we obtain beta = 1.5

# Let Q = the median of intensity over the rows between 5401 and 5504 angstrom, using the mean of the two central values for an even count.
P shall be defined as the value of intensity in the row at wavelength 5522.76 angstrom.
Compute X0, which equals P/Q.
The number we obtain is 1.004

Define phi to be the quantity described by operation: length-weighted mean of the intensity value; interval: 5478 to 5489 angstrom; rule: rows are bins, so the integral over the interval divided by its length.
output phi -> 75.1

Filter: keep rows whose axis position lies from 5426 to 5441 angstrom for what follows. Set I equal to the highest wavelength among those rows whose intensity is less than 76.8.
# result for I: 5436.96 angstrom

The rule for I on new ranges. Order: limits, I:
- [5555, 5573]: 5571.30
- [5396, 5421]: 5414.48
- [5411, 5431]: 5429.46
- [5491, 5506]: 5504.99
